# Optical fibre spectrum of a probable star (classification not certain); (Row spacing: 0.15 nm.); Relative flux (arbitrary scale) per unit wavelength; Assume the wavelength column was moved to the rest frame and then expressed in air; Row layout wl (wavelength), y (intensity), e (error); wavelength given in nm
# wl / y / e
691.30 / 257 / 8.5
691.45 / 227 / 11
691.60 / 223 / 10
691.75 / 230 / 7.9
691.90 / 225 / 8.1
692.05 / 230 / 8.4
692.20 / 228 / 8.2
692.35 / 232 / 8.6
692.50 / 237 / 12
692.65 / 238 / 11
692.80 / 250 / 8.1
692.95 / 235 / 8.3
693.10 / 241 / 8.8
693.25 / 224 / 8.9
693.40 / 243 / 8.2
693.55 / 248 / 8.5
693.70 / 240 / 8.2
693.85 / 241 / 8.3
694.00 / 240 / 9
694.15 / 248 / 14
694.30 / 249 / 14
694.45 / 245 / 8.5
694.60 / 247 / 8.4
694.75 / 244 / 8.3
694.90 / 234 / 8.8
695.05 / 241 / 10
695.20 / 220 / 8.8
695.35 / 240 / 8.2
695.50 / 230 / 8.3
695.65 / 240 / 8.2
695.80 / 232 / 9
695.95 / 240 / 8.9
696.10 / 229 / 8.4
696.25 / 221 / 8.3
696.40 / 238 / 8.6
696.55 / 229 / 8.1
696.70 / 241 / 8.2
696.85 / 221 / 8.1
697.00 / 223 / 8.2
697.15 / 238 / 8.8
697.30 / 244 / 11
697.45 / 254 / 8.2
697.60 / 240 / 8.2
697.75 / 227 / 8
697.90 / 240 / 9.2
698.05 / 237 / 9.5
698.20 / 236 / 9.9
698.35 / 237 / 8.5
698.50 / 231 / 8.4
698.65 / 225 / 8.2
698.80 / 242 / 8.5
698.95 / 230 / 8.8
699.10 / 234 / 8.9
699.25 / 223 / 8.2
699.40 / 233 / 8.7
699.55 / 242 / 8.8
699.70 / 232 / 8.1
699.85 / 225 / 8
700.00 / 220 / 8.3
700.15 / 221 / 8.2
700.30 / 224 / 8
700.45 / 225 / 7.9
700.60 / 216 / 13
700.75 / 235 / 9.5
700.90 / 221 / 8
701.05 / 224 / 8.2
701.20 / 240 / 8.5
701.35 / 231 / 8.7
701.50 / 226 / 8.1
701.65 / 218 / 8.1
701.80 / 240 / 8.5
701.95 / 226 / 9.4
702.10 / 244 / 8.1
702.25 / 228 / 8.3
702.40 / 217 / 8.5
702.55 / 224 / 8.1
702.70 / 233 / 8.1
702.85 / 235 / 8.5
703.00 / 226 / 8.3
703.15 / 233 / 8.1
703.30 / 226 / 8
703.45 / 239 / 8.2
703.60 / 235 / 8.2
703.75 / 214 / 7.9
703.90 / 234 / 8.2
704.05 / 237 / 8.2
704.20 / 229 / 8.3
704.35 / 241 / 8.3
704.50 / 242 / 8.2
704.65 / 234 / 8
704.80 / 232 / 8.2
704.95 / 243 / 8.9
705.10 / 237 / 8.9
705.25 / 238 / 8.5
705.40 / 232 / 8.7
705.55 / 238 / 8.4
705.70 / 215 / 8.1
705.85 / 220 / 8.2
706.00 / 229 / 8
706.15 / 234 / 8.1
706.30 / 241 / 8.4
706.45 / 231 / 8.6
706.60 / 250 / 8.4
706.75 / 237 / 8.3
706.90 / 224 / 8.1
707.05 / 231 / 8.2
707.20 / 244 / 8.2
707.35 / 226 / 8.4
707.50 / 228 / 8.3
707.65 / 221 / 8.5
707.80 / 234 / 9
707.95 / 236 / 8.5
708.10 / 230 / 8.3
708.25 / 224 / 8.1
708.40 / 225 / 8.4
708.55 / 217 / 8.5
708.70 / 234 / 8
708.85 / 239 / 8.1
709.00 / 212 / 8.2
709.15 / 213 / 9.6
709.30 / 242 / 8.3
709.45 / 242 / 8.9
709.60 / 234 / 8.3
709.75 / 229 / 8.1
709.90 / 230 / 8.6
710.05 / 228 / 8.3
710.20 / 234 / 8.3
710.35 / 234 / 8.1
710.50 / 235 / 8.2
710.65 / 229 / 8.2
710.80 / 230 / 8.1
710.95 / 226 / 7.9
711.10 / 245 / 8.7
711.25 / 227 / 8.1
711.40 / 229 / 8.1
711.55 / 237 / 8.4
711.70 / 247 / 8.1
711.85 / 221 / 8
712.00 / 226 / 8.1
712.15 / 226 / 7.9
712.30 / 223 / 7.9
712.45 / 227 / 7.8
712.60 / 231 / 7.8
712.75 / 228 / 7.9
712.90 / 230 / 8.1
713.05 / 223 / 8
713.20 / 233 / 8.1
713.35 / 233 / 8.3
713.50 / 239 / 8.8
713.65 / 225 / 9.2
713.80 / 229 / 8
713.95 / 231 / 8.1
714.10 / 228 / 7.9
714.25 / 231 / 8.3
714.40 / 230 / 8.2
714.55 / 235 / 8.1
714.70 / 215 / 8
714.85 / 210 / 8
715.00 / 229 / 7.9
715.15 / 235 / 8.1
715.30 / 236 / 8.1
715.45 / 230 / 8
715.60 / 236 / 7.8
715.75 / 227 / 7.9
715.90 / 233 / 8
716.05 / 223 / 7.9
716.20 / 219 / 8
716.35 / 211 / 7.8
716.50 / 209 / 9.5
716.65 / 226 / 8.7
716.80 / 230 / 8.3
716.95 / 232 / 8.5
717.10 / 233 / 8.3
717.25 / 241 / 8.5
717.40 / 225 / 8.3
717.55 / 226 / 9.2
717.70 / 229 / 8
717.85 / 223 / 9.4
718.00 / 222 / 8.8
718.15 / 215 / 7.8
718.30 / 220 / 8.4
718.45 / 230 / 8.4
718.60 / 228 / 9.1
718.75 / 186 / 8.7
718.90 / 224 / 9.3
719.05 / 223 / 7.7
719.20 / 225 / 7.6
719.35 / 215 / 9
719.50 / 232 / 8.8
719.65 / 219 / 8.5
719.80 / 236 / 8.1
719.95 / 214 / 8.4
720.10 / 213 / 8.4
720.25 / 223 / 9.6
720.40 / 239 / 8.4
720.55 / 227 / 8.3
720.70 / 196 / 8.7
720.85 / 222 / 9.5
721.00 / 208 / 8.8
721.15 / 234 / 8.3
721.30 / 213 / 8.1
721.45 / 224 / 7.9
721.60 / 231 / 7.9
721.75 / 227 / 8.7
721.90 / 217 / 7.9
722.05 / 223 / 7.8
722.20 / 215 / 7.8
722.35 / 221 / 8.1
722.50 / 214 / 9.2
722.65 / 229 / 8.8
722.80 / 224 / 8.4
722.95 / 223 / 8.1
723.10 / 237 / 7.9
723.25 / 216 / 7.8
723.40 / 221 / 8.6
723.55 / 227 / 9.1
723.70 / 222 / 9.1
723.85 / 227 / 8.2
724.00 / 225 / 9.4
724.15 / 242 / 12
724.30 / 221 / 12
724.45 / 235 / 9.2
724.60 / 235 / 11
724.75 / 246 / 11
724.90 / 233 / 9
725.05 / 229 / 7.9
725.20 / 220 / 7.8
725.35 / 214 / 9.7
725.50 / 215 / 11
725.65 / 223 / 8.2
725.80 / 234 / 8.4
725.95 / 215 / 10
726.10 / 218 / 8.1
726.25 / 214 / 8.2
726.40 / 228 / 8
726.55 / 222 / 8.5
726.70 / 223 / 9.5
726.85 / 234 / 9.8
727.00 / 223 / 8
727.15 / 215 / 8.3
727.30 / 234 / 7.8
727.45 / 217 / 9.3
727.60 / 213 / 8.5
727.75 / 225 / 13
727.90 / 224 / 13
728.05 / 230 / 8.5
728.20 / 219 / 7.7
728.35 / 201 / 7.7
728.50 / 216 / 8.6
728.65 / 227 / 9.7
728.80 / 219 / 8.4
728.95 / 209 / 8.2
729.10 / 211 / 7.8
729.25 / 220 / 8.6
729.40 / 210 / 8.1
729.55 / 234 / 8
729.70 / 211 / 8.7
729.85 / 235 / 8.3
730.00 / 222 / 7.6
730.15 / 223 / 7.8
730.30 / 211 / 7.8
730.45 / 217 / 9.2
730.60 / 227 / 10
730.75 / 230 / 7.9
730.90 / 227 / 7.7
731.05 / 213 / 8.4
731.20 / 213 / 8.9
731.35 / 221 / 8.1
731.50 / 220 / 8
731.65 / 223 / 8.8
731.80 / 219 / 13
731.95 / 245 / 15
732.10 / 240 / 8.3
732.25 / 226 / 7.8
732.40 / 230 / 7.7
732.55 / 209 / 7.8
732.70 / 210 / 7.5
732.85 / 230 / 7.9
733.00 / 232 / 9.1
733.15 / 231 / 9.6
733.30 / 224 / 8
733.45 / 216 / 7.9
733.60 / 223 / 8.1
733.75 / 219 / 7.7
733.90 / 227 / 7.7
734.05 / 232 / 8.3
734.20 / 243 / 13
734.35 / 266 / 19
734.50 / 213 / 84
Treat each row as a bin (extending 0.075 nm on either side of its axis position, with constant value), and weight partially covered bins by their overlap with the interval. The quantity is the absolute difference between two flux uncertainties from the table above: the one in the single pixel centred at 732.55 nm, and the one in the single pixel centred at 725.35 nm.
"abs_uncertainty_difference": 1.9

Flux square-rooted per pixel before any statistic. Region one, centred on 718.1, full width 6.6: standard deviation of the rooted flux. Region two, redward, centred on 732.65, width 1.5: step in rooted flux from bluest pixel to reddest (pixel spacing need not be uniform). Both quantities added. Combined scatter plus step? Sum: -0.31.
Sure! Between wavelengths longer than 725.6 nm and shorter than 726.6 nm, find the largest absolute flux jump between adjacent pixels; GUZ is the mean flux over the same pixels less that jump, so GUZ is 203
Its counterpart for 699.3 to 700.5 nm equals 218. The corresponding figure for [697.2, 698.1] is 226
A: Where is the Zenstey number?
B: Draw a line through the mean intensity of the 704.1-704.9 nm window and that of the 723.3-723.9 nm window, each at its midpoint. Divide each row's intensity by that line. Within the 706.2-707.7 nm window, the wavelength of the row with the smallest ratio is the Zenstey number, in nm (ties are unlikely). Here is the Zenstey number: 707.65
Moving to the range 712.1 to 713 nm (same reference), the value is 712.30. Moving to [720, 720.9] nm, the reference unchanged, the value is 720.70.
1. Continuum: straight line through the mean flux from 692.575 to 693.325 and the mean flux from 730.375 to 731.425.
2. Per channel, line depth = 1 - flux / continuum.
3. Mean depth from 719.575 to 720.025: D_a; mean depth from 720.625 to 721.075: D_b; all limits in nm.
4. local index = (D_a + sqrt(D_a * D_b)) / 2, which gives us 0.022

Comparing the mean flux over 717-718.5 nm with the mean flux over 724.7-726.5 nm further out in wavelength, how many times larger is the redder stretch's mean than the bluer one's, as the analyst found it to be 0.99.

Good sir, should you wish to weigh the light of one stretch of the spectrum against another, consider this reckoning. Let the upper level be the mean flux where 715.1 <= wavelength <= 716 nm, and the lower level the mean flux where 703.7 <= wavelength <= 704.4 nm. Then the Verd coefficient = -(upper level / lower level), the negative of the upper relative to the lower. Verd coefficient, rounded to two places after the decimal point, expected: -1.01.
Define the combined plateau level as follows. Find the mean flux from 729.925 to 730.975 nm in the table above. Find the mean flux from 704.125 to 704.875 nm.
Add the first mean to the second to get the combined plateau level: 458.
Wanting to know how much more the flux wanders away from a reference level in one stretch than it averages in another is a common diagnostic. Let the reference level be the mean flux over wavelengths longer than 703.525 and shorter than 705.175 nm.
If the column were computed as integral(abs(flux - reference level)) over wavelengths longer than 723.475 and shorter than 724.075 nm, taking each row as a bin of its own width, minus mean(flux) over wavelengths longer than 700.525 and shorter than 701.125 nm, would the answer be -219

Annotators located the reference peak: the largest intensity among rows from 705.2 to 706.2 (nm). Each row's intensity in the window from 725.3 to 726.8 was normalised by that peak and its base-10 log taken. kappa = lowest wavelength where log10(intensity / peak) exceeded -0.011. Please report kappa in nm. 725.80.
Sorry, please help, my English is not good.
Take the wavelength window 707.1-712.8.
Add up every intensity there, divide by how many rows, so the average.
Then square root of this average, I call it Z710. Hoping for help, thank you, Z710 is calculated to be 15.2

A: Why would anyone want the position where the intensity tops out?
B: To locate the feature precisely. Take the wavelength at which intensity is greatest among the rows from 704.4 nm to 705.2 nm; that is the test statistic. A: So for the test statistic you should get 704.95 nm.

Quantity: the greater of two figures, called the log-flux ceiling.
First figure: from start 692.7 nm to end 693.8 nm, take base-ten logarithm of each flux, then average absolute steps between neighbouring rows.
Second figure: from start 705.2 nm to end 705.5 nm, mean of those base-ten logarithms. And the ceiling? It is 2.37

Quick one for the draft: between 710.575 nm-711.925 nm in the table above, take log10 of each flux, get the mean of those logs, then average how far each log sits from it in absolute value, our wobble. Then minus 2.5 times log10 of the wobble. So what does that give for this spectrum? 4.70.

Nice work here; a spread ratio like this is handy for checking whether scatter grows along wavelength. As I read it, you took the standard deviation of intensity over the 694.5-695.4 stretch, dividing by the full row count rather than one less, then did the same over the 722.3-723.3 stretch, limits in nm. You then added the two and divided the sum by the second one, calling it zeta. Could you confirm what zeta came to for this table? 2.2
